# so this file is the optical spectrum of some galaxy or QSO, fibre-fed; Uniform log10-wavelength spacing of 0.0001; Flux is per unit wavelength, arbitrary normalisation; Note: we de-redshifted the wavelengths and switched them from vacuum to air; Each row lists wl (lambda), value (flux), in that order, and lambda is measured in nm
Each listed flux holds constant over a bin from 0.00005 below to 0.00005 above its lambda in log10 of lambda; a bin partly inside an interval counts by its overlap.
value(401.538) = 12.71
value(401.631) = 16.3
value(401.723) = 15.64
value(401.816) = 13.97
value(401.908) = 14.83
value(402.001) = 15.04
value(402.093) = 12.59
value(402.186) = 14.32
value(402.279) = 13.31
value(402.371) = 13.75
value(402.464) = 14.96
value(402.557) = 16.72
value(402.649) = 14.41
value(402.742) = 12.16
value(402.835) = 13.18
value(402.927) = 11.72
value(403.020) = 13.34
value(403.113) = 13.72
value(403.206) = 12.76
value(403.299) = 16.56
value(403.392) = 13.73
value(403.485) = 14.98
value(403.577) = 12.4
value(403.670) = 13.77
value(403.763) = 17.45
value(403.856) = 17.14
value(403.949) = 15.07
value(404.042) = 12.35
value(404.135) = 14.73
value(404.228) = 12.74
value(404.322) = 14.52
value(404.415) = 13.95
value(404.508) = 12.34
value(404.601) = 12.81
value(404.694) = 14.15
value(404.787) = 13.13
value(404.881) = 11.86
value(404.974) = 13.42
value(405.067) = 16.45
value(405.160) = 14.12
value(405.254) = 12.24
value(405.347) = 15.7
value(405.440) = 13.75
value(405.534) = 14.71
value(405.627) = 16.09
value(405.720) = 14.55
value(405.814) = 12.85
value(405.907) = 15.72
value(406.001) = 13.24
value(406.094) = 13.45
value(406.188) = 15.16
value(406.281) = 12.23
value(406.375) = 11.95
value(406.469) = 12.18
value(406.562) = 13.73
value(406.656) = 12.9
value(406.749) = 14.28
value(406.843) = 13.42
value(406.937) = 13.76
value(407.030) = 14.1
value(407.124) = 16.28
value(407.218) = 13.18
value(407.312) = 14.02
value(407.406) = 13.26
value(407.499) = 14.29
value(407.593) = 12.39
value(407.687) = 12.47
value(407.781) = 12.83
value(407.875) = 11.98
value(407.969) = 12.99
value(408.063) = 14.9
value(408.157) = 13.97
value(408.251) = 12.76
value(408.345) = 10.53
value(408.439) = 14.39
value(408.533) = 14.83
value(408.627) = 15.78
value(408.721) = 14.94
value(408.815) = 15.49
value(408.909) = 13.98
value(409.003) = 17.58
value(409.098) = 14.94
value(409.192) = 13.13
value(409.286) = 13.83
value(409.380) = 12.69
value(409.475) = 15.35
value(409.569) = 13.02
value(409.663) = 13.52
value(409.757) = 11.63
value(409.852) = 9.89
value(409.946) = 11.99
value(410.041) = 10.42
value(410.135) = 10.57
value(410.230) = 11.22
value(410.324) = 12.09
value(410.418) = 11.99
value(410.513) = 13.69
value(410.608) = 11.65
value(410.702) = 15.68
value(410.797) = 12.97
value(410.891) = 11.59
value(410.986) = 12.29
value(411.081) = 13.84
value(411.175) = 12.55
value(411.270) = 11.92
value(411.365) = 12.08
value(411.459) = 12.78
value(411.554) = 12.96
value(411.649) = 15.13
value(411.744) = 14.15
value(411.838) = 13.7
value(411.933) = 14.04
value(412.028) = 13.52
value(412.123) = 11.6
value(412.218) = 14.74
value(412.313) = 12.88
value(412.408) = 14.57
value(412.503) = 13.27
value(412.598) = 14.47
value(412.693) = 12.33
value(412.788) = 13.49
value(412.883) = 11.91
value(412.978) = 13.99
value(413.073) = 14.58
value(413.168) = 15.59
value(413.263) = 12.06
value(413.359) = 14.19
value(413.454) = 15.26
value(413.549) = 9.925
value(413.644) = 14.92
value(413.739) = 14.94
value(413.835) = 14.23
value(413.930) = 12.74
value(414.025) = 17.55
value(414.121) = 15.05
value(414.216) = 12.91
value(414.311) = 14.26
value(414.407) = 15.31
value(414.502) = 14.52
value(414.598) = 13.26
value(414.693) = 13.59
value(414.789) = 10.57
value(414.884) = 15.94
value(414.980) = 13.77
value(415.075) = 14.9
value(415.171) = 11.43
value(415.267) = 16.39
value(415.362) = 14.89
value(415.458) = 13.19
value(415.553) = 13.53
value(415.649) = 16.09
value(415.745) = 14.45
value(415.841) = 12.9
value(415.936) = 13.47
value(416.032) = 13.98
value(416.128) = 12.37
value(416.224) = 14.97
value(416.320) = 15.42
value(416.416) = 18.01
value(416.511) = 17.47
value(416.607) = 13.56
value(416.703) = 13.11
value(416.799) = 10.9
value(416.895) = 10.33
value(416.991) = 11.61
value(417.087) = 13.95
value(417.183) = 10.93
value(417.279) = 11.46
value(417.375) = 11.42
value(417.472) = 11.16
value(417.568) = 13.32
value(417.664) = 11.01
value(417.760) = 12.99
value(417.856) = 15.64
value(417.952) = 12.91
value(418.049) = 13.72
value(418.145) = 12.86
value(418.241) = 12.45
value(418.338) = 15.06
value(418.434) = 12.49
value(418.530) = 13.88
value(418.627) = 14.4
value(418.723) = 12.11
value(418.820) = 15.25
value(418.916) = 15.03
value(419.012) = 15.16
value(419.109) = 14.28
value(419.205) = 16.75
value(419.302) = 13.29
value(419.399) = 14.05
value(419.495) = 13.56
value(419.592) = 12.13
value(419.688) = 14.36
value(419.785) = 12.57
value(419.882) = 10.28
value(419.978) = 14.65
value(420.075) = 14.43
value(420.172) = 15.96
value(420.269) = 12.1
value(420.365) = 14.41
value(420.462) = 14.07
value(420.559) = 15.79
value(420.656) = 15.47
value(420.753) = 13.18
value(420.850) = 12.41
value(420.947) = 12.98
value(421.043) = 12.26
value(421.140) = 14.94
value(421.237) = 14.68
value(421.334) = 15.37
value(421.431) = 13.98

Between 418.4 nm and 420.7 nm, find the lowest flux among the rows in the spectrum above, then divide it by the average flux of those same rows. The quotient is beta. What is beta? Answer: 0.733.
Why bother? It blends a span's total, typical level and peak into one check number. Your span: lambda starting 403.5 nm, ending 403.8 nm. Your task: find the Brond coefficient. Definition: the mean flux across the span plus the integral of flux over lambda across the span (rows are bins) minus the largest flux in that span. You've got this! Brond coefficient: 1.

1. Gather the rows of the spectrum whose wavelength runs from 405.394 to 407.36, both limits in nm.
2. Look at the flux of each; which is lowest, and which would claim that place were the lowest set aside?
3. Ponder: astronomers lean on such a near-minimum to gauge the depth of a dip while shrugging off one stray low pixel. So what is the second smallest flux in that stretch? 12.18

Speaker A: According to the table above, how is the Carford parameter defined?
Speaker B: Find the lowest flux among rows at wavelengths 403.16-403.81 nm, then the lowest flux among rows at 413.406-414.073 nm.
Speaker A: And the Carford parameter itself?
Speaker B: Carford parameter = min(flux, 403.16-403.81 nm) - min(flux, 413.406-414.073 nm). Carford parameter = 2.5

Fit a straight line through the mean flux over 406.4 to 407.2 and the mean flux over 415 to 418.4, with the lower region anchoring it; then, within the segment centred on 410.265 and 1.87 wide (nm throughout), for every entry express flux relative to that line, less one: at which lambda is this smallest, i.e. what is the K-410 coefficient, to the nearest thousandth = 409.852 nm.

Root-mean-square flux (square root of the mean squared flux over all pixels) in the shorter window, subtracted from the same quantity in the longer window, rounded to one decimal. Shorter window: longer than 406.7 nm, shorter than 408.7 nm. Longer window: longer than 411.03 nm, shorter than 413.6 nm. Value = -0.2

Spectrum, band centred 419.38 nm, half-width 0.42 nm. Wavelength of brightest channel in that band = 419.205 nm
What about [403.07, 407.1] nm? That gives 403.763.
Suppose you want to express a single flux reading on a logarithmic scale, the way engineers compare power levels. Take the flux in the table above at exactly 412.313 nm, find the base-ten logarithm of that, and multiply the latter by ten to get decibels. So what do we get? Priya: 11.1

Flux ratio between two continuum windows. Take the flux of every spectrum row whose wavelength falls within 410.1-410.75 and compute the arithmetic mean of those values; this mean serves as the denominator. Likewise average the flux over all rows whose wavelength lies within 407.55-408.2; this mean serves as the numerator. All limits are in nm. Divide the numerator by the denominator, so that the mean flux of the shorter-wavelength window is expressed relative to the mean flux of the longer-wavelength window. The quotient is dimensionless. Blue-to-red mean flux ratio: 1.05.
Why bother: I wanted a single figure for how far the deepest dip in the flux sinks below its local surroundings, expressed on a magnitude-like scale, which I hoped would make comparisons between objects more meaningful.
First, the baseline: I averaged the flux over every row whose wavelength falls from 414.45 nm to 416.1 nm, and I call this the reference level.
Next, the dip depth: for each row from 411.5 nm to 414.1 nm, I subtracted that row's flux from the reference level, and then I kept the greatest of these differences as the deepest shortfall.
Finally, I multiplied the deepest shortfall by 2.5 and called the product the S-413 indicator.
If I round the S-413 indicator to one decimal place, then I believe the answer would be 10.0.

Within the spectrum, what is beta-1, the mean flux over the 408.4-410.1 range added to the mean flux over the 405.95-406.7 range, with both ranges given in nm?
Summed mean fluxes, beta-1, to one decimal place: 26.8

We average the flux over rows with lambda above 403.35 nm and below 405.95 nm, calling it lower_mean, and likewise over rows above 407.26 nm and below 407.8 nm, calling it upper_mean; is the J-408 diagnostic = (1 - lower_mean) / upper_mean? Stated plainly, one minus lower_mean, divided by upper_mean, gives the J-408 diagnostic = -1.00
